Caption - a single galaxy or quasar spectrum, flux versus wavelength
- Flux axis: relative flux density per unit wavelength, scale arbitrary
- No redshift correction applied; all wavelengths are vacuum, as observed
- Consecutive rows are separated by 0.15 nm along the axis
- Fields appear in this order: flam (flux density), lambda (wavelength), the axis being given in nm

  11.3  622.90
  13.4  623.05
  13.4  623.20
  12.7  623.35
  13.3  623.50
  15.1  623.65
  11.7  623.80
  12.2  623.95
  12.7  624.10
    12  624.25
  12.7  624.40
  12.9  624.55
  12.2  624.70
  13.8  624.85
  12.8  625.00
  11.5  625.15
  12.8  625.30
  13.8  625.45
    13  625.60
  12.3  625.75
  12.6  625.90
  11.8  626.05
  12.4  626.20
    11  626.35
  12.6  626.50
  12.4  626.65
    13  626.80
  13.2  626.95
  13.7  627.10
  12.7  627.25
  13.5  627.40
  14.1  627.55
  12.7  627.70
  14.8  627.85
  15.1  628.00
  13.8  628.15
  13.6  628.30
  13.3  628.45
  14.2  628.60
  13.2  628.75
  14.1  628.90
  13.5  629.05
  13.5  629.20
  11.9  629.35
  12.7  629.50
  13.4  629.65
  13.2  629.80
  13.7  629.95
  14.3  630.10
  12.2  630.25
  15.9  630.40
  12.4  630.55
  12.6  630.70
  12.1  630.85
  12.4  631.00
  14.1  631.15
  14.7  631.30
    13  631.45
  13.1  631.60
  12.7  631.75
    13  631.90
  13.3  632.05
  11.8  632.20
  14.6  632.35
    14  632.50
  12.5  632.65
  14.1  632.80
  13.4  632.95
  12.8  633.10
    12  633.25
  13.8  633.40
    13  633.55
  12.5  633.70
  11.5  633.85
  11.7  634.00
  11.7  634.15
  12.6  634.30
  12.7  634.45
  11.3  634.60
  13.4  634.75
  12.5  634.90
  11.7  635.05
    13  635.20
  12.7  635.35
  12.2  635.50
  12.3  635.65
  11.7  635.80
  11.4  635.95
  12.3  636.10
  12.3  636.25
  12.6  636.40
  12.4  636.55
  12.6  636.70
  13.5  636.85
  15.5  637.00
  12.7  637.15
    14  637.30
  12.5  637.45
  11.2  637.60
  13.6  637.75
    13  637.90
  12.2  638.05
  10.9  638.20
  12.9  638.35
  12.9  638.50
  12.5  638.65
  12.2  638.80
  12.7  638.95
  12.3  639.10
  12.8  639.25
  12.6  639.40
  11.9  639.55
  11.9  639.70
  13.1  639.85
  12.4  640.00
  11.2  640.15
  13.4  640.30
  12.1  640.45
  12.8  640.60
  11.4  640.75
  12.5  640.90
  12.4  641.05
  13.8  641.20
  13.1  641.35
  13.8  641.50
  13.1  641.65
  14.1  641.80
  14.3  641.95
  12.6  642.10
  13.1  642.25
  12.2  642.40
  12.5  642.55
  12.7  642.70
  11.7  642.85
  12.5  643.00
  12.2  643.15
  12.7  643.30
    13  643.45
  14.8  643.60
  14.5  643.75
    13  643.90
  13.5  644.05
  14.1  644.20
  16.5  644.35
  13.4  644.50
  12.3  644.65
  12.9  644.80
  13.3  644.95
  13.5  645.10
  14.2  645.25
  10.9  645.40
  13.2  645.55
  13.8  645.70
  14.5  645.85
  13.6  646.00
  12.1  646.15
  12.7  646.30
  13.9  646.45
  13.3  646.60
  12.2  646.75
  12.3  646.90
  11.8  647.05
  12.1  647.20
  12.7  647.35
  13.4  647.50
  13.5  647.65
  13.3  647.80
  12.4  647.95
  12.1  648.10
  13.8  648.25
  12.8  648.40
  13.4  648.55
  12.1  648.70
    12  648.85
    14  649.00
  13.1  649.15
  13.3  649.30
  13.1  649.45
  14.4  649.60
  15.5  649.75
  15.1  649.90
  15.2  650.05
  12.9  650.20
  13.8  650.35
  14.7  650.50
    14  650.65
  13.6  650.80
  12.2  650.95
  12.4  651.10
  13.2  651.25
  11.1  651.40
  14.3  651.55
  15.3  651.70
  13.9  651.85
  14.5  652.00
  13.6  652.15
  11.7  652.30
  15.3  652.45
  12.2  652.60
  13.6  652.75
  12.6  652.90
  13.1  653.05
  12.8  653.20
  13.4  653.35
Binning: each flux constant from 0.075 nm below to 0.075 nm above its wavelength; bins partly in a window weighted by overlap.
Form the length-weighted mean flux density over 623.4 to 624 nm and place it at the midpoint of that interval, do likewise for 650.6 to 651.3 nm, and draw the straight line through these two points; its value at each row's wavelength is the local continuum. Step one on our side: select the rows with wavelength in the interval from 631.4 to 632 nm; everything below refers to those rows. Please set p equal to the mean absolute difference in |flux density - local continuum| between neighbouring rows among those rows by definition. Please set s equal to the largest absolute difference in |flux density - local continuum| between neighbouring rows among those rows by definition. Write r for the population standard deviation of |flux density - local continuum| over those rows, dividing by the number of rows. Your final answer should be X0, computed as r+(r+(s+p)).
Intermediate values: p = 0.24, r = 0.1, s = 0.4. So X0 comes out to 0.9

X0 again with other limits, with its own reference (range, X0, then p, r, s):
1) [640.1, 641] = 3.8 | 1.07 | 0.6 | 1.5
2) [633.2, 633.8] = 1.9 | 0.50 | 0.4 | 0.6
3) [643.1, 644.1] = 3.7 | 0.76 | 0.6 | 1.7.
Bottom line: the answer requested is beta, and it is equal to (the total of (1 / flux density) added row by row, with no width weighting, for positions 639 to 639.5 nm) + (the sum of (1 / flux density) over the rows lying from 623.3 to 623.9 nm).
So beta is 0.54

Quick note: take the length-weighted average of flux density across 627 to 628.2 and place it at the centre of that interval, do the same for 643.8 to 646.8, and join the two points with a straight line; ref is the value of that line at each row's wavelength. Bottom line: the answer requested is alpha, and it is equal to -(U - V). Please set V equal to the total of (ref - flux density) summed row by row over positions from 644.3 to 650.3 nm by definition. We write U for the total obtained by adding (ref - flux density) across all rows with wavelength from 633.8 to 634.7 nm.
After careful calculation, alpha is -8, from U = 10.3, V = 2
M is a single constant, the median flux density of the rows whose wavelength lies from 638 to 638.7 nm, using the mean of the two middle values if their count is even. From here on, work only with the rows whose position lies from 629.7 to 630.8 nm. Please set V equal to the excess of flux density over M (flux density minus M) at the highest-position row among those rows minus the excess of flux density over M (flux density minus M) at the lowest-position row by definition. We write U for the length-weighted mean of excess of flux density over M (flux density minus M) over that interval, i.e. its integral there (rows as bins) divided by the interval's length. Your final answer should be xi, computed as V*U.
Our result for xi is -0.6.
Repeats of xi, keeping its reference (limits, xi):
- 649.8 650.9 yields -2.5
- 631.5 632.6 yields 0.6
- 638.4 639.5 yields 0.0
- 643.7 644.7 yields -3.1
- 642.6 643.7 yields 0.7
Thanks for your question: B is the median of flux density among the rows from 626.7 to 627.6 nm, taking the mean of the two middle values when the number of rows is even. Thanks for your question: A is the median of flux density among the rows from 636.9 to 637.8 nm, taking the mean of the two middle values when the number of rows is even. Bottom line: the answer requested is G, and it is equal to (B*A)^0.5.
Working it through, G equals 13.2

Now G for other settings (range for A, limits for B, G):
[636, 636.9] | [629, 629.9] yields 12.9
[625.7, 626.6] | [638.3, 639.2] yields 12.5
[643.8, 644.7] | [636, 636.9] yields 13.0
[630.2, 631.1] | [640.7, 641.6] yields 12.6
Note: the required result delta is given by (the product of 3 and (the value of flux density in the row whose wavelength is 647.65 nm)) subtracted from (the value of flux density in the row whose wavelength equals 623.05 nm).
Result -27.1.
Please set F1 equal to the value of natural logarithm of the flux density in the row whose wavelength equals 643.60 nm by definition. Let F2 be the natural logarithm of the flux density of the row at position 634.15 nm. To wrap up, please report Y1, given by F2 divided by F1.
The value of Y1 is 0.91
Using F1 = 2.69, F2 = 2.46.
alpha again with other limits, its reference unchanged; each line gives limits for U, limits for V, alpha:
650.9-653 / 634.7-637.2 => 17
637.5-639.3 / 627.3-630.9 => -7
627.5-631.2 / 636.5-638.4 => 2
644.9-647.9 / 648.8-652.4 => -16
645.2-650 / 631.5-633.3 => 1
